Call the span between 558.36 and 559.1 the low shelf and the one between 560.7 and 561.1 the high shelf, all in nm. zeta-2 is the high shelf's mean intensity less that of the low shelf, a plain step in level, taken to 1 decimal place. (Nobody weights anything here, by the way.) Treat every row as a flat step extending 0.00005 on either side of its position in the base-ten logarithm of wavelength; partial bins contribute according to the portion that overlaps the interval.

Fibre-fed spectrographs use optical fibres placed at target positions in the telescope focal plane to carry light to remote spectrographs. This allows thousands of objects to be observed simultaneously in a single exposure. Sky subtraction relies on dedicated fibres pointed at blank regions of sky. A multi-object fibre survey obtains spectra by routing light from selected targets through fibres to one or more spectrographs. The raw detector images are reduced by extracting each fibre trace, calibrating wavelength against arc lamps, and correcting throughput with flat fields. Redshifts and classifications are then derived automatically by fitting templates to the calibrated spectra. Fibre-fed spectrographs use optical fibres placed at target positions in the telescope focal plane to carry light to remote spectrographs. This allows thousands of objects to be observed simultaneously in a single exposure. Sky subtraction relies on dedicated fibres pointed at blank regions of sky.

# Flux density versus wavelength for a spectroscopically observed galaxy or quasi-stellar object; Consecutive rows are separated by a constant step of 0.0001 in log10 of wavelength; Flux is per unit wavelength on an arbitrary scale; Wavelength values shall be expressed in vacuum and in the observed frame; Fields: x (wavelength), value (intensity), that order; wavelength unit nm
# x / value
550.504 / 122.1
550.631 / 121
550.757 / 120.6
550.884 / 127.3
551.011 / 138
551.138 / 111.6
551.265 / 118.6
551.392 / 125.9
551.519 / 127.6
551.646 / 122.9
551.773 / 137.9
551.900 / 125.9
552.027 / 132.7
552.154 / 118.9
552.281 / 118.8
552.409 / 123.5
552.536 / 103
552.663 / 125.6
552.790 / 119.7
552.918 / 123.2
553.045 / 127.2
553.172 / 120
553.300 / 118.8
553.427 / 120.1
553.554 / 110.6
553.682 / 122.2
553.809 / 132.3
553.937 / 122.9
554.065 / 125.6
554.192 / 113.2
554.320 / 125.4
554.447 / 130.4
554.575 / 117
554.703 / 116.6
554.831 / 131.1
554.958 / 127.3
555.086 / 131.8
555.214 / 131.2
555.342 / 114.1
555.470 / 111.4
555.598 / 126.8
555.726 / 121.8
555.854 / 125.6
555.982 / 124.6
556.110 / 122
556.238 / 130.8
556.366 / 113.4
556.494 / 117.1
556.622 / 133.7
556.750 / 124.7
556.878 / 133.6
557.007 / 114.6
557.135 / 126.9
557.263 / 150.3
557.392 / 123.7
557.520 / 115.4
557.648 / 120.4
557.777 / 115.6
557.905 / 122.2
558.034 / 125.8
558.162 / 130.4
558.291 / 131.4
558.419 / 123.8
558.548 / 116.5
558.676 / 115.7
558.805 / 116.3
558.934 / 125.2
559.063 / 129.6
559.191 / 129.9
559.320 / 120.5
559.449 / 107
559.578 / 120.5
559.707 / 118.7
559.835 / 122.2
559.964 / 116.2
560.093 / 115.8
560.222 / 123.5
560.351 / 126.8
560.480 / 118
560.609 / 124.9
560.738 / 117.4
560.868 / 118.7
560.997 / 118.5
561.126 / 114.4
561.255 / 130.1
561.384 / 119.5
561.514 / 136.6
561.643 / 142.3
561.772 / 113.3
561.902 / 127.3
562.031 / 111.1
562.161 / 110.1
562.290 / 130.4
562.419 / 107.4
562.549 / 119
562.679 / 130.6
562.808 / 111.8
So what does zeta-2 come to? -3.0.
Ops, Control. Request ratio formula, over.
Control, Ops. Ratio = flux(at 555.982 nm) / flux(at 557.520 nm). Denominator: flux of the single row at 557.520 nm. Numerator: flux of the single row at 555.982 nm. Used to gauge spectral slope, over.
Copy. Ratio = 1.08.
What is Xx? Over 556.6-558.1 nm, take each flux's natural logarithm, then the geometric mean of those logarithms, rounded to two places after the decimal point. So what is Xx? 4.83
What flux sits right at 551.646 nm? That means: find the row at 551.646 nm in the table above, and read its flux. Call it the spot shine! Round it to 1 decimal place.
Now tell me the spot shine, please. 122.9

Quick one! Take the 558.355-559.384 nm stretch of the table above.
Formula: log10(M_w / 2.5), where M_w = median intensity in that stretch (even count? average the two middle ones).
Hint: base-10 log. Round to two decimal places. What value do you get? 1.69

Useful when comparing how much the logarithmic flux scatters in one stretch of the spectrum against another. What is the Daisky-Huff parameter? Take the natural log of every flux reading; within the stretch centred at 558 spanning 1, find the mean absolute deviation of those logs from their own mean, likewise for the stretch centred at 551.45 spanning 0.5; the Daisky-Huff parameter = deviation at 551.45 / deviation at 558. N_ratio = 0.63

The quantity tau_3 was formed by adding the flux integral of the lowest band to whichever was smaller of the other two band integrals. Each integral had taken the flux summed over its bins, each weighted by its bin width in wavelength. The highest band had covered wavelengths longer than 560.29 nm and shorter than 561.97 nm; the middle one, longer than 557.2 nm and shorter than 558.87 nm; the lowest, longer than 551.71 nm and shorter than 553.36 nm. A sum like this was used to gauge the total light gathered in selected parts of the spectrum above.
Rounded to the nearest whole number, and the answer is 409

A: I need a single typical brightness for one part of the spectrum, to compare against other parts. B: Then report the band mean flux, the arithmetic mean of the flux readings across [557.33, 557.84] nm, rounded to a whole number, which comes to 119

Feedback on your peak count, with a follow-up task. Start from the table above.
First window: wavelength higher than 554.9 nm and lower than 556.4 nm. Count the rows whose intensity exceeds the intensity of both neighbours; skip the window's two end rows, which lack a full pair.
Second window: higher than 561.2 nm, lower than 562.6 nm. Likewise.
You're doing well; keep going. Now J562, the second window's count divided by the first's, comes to 0.750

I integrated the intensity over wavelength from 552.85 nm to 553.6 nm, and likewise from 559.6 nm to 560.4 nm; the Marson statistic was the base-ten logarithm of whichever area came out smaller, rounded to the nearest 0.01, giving 1.96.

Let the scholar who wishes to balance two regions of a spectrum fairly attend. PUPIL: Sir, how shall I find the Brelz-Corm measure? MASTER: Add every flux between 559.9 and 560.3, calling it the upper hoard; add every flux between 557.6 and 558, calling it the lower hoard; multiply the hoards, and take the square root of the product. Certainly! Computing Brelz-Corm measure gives 357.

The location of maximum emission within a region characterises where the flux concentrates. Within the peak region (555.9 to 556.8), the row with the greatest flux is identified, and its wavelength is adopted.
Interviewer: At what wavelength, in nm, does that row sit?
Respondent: 556.622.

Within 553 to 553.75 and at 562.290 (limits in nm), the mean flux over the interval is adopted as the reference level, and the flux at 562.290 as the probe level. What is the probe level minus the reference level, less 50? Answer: -39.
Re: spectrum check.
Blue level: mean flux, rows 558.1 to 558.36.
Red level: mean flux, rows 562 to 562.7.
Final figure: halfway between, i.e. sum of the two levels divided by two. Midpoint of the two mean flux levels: 124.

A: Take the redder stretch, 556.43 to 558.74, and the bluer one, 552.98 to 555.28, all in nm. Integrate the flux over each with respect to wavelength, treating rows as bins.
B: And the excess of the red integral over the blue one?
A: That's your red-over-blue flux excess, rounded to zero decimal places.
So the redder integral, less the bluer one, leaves 4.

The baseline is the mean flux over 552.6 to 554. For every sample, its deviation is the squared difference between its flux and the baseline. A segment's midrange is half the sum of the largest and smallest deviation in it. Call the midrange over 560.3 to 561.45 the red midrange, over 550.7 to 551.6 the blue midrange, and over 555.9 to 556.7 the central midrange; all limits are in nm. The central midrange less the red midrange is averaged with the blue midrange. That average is 80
